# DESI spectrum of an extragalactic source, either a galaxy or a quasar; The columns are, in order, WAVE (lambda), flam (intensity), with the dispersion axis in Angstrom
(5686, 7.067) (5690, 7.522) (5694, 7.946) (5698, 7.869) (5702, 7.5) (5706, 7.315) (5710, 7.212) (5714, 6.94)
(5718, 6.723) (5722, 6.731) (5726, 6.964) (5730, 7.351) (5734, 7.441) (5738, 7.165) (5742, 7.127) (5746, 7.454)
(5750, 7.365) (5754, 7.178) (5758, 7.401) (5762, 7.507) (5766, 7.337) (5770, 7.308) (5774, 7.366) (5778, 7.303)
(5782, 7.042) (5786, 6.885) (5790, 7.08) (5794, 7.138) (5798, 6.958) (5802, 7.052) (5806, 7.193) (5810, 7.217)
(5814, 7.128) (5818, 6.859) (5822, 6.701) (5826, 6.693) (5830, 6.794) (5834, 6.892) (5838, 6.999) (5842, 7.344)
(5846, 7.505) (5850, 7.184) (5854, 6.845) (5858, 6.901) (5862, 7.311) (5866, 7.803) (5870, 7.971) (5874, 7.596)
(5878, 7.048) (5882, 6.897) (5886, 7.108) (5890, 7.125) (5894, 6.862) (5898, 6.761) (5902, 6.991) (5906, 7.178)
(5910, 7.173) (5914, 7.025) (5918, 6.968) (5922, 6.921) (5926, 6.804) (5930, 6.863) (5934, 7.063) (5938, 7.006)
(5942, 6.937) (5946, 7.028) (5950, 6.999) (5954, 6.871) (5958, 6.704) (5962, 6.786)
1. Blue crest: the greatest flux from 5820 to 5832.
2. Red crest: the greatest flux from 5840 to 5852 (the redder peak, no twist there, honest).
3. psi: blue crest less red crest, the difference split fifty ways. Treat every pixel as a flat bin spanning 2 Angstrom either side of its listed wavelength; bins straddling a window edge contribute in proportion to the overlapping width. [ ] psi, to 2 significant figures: -0.014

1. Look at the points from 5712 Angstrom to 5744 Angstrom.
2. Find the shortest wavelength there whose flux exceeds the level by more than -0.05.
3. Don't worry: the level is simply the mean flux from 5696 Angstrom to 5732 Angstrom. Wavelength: 5730 Angstrom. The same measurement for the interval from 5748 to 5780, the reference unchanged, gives 5750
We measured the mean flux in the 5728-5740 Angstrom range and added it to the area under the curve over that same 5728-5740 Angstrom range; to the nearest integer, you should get 95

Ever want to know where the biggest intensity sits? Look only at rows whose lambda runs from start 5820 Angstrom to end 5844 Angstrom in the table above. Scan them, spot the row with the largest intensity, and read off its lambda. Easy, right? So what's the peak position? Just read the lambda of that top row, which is 5842 Angstrom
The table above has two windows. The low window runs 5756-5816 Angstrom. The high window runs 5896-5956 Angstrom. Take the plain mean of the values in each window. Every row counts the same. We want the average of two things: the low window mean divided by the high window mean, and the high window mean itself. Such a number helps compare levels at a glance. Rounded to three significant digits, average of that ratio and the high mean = 4.00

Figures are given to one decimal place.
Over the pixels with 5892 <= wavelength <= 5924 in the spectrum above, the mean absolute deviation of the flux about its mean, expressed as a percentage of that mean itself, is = 1.5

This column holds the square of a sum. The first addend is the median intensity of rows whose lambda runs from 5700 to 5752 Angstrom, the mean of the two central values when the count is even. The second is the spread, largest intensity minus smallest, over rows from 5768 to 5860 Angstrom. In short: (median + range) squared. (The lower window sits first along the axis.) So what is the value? 64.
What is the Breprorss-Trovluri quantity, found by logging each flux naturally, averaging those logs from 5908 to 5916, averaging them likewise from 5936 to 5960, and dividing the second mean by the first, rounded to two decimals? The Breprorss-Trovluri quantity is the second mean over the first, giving 0.99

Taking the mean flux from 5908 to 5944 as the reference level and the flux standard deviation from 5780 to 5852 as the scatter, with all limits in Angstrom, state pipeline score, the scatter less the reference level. -6.76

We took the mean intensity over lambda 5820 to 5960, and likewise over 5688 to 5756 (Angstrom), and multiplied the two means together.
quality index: 51.4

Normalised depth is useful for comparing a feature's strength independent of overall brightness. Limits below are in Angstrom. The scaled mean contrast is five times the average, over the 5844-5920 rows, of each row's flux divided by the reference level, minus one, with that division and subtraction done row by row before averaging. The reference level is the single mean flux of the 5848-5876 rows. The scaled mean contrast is -0.14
